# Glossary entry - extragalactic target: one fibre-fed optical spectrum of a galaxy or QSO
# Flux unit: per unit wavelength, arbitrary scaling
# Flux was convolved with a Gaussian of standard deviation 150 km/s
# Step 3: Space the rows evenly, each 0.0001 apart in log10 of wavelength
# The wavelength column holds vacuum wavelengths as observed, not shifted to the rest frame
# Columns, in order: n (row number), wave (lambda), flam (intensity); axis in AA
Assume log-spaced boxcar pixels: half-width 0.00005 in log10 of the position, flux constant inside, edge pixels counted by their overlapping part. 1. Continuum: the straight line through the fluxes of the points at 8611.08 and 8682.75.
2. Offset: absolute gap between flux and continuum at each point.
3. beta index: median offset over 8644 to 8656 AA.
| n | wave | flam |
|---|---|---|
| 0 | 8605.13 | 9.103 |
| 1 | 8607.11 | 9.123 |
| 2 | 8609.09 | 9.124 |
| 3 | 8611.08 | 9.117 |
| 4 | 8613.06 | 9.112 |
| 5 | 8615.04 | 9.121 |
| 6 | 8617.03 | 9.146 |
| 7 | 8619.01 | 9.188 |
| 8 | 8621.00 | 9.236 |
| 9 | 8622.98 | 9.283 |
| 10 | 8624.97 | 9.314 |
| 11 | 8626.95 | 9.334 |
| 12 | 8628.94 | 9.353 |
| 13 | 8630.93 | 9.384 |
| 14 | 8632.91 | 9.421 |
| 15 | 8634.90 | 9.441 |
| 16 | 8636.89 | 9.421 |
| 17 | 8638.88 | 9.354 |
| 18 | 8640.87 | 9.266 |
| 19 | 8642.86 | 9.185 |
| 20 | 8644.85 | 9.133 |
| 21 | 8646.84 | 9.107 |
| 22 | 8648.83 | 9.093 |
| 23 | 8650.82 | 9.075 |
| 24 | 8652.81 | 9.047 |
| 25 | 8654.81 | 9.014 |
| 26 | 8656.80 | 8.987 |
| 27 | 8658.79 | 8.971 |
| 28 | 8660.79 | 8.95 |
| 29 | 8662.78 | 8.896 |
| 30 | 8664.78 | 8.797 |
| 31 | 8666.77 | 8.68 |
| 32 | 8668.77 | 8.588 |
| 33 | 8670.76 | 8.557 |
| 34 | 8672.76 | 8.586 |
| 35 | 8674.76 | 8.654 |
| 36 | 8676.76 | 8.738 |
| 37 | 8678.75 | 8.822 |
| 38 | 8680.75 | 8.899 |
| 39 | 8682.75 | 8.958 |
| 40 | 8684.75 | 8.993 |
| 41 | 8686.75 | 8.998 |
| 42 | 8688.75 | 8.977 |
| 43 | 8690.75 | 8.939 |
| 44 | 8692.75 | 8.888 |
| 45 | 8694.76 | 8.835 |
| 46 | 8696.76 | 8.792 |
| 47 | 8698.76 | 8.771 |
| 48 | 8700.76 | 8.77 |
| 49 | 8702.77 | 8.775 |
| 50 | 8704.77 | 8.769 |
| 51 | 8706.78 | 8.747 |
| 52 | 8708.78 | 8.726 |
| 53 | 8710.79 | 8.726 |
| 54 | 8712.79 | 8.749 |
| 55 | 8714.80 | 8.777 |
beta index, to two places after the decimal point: 0.05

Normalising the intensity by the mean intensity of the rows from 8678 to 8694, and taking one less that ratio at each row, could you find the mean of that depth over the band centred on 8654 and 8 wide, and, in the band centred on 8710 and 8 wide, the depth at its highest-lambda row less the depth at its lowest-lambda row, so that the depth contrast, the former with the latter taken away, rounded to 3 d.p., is -0.011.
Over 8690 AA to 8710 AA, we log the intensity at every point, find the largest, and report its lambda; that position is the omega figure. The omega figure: 8690.75 AA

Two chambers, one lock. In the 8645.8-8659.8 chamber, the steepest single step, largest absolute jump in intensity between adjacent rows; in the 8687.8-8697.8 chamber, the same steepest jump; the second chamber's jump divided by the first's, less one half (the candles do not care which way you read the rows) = 1.11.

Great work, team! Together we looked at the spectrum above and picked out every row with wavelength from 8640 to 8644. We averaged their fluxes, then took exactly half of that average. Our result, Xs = 4.61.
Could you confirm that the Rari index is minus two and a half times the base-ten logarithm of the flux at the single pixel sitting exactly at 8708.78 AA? -2.35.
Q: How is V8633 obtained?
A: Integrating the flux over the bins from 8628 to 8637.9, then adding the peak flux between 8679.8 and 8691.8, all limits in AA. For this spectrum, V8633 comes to 102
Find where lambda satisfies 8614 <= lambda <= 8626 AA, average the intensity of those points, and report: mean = 9.2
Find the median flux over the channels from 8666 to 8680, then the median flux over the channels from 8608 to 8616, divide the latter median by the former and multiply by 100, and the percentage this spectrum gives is 105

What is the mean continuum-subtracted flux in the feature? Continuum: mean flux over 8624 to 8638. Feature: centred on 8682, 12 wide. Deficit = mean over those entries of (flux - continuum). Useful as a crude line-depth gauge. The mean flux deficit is -0.48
